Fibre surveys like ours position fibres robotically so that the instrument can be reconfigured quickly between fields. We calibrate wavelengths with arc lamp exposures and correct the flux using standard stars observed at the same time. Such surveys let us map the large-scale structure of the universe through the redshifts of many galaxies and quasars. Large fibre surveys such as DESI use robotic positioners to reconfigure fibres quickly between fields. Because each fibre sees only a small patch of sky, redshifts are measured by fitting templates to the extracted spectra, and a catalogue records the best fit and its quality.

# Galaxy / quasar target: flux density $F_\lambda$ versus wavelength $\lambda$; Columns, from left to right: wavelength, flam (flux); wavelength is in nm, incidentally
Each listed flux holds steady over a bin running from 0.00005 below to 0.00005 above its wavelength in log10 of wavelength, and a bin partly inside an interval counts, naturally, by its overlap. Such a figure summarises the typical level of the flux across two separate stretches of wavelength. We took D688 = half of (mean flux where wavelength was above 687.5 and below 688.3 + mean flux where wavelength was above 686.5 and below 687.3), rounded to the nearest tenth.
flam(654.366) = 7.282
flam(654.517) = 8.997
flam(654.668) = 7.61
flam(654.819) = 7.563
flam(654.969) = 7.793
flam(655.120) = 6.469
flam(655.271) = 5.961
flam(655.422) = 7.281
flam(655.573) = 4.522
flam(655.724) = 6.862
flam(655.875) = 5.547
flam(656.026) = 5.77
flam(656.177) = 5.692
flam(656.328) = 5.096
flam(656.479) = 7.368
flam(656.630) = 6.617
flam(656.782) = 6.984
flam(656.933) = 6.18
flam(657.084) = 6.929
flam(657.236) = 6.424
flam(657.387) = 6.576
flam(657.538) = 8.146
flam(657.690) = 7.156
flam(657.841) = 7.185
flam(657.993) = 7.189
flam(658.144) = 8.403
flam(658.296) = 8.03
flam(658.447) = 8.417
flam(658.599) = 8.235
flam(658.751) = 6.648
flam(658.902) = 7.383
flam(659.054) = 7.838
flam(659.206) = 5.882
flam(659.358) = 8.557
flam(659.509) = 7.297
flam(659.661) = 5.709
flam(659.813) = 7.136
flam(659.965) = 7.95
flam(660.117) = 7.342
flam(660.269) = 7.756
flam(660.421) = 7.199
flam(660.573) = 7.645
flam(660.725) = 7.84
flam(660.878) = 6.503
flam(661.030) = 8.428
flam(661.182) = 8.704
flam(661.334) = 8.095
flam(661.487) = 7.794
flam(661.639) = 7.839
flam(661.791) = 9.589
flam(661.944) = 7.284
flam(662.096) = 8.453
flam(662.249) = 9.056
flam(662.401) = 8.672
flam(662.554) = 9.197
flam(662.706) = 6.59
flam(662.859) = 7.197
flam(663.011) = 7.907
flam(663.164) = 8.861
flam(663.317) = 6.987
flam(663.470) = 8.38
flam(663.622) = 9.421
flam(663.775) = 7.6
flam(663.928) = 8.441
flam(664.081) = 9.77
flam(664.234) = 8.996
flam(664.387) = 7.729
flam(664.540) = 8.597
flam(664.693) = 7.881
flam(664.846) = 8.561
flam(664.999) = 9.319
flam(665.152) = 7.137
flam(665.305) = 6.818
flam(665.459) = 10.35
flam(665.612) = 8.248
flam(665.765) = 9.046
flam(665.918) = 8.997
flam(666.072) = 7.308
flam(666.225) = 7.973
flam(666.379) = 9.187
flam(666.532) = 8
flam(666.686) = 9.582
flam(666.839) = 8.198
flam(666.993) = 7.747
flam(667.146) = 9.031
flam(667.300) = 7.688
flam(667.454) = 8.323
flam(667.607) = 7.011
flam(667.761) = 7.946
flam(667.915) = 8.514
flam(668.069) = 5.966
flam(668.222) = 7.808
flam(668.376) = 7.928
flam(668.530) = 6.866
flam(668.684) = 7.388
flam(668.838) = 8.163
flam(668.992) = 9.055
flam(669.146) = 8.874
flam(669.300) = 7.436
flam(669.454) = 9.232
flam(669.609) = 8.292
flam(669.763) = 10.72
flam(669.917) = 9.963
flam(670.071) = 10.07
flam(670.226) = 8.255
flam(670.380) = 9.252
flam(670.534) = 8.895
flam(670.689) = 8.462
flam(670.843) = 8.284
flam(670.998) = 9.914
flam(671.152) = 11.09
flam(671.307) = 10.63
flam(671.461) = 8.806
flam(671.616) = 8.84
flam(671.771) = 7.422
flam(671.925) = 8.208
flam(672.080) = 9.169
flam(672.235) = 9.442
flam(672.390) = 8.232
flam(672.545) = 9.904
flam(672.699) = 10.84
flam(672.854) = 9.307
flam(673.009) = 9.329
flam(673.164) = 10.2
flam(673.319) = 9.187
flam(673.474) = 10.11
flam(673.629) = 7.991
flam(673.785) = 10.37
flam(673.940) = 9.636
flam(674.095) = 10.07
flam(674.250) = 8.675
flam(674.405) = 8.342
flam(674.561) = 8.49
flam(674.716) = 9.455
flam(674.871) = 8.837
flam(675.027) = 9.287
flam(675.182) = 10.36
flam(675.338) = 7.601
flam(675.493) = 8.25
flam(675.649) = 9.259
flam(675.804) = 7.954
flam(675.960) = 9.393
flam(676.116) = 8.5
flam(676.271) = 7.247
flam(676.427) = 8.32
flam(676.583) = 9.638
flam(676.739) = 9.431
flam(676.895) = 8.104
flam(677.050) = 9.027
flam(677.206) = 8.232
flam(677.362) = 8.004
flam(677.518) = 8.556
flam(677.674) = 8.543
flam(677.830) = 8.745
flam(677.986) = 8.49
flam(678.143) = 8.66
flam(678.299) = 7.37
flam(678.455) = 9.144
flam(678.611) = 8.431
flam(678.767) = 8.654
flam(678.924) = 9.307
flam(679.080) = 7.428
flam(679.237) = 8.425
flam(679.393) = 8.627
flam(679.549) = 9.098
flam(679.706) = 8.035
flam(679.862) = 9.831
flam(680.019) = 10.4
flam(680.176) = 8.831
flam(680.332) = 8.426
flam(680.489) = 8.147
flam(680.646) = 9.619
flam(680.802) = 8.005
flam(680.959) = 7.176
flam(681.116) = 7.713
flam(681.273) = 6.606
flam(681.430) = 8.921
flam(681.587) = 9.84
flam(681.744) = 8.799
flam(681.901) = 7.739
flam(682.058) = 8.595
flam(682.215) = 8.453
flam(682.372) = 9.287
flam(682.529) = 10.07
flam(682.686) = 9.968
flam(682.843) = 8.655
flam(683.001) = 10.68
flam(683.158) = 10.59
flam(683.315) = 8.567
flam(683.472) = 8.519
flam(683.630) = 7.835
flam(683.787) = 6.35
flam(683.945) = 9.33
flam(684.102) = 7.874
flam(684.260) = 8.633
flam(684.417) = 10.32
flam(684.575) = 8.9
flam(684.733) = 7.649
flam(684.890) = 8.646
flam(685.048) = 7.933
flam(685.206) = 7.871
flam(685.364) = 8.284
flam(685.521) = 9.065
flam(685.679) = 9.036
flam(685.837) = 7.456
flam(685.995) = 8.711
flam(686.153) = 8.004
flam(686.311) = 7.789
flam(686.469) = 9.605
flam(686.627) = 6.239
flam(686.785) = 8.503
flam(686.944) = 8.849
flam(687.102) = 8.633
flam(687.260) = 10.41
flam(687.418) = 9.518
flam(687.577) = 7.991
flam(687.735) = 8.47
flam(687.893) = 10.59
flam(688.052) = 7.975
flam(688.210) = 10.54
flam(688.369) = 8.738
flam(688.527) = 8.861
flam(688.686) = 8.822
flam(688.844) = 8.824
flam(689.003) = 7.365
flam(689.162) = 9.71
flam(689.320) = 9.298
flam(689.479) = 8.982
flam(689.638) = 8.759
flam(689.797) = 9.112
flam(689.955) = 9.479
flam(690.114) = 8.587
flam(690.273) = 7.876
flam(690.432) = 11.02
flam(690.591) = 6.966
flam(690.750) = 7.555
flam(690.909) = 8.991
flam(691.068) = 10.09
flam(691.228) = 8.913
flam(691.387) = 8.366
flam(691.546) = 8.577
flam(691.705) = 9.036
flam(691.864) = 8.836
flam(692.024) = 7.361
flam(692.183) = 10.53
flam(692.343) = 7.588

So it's 8.8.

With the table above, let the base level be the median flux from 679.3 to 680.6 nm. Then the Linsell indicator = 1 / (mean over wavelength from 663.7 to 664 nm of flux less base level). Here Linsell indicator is -1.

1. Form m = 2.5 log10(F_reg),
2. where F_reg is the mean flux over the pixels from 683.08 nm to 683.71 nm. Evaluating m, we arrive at 2.37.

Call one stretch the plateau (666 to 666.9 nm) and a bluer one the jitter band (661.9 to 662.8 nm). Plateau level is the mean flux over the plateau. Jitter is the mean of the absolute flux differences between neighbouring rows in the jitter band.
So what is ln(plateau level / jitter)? 2.07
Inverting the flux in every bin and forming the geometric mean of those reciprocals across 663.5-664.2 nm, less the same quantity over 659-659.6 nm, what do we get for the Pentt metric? -0.022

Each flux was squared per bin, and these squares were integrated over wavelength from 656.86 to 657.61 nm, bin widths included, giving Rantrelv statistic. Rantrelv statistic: 36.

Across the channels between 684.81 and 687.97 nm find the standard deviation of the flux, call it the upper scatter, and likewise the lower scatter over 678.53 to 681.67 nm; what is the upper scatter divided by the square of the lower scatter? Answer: 1.1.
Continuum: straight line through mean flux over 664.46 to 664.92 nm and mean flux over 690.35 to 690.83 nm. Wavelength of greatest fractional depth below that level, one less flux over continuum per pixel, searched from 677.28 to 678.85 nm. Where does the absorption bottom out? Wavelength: 678.299 nm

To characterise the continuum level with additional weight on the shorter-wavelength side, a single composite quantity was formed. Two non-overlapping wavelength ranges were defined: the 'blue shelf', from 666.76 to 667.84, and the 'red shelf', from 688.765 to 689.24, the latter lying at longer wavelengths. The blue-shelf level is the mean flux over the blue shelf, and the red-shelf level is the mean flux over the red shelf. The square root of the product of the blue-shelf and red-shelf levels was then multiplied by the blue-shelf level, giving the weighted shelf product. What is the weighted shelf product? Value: 66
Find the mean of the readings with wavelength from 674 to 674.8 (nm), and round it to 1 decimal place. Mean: 9.0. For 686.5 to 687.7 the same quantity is 8.6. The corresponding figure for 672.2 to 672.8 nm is 9.6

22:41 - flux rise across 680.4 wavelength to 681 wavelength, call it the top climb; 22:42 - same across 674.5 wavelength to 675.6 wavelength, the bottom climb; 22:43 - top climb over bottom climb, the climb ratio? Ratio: 4.0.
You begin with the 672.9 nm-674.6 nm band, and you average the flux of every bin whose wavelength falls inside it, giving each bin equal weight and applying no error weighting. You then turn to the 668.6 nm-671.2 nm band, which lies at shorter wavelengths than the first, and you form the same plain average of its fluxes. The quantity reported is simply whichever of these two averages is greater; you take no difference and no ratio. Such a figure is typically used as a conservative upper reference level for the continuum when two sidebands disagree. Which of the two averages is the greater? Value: 9.3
